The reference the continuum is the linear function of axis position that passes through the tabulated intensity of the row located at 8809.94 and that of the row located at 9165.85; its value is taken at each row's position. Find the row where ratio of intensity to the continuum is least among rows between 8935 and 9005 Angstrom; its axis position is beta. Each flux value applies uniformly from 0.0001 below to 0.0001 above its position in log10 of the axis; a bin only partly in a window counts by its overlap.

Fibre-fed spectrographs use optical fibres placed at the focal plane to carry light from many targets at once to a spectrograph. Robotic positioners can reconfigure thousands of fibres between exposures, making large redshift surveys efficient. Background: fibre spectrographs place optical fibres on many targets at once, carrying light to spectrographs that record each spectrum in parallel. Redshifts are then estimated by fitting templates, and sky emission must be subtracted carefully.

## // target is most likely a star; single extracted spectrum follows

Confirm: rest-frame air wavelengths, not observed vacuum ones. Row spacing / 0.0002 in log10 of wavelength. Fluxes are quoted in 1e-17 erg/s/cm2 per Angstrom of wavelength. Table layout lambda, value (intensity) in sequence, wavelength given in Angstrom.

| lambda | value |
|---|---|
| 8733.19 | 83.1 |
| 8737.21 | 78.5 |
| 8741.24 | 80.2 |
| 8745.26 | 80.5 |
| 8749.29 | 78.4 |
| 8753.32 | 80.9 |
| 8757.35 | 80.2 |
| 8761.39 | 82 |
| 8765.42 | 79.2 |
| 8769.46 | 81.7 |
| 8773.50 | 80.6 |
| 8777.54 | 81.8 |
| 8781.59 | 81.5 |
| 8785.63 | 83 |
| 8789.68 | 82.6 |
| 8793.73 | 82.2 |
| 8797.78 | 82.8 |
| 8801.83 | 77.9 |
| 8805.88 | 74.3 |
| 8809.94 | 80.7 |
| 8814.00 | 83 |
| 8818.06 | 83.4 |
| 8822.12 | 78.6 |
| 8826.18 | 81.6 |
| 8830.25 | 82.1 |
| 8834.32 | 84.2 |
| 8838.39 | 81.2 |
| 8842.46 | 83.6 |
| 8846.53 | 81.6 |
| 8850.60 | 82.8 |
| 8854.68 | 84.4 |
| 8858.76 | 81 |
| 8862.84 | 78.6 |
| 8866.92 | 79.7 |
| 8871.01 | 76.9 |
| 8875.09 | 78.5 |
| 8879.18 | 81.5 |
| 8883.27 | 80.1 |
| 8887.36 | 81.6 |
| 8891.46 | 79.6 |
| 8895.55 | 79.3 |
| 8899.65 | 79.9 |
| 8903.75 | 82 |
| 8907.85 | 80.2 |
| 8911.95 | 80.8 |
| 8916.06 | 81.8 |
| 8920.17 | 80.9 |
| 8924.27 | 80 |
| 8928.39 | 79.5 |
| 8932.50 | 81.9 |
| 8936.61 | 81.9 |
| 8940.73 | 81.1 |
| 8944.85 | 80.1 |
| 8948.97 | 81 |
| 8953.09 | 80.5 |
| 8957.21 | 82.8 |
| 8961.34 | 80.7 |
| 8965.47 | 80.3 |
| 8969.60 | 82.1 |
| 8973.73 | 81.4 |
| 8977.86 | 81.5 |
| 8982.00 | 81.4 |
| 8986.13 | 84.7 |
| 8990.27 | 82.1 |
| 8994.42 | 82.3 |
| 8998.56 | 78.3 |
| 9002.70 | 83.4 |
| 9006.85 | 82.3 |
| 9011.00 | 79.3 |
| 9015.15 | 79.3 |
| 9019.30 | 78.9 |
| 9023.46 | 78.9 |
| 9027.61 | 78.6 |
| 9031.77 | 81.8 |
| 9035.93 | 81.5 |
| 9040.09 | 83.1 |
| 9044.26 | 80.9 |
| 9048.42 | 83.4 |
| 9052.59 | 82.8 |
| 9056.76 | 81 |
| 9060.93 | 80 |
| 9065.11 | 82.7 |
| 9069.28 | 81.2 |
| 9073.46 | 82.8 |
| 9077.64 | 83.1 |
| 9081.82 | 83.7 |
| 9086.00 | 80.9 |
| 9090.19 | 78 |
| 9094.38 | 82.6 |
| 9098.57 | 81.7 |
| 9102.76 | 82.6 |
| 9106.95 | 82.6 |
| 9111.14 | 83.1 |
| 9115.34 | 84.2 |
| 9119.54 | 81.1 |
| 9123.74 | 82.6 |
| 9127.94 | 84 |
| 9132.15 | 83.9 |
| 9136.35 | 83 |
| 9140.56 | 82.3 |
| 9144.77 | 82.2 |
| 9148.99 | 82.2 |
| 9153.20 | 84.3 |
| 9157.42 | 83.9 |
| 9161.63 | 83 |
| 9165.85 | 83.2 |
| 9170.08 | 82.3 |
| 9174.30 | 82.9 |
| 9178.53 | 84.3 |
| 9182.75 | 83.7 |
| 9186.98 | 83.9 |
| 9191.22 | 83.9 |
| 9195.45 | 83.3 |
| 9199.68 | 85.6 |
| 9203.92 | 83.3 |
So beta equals 8998.56 Angstrom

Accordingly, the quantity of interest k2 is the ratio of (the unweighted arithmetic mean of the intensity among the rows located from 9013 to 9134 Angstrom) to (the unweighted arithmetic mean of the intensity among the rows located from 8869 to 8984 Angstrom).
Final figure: 1.01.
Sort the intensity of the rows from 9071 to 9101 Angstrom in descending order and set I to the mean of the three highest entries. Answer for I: 83.2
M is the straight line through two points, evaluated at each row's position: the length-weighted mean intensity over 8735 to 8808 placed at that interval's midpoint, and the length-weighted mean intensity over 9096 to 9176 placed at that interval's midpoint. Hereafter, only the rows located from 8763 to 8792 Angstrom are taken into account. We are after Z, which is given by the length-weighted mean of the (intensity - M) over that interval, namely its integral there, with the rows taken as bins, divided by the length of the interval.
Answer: 1.0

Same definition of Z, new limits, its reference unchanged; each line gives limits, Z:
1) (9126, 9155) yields 0.2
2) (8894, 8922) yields -0.7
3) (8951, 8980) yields -0.4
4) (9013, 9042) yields -1.9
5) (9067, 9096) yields -0.8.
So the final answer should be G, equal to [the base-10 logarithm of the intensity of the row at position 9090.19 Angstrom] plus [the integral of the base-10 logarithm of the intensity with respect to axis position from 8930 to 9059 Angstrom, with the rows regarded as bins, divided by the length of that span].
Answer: 3.80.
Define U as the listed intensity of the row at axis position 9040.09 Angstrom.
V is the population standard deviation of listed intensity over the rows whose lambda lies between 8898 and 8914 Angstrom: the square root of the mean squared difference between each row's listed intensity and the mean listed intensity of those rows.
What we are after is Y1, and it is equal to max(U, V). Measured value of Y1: 83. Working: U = 83.1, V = 0.8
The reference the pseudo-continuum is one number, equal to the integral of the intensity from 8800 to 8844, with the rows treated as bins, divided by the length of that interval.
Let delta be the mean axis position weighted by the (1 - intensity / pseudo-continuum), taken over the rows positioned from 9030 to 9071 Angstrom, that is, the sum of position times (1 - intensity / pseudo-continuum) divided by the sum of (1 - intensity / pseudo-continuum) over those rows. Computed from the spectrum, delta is 9047.5 Angstrom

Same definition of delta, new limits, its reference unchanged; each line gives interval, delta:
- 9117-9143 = 9131.4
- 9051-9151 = 9109.8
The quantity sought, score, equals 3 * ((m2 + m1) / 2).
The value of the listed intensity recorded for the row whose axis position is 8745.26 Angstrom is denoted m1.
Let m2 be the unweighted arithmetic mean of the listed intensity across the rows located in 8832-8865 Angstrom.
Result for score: 244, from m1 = 80.5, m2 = 82.2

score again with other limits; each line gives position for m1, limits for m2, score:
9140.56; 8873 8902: 244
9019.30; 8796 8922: 240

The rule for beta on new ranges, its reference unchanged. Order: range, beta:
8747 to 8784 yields 8749.29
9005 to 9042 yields 9027.61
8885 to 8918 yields 8895.55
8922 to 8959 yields 8928.39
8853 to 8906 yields 8871.01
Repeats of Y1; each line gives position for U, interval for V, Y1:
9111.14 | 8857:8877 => 83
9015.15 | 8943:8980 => 79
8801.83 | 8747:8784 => 78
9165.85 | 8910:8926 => 83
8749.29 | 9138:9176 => 78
